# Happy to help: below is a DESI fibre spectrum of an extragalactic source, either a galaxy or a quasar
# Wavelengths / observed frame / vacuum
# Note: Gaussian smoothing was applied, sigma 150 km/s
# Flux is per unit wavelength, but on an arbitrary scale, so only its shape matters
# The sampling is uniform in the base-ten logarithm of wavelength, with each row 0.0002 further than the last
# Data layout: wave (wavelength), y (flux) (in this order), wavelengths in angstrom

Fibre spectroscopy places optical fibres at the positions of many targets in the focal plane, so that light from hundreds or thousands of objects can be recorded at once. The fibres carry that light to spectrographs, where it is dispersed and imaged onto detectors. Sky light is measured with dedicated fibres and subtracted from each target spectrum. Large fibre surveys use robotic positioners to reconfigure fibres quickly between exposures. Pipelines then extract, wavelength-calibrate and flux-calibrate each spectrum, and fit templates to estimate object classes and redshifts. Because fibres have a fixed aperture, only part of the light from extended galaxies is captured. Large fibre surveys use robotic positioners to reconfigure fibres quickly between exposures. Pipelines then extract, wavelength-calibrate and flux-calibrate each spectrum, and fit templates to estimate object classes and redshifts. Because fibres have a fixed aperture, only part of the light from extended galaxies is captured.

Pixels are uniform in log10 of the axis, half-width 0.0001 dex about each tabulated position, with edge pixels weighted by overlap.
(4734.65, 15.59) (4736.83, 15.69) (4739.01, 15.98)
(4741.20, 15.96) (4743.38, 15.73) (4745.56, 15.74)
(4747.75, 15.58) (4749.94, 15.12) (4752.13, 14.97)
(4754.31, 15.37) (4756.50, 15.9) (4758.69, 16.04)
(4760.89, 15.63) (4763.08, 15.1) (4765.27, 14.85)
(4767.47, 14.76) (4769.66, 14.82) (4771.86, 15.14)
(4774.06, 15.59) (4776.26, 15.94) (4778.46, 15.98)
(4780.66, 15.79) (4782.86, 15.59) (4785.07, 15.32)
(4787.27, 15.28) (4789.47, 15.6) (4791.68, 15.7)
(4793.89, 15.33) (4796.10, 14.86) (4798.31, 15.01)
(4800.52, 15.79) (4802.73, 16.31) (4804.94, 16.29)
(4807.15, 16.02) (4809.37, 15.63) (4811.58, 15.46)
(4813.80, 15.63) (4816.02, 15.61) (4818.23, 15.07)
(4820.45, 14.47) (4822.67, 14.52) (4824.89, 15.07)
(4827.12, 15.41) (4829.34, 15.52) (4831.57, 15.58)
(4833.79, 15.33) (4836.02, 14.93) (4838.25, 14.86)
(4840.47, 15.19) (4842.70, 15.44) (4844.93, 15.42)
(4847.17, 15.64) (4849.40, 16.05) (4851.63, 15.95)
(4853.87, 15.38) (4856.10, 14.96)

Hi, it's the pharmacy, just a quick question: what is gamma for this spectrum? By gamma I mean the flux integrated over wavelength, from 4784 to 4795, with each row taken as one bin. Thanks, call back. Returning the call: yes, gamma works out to 170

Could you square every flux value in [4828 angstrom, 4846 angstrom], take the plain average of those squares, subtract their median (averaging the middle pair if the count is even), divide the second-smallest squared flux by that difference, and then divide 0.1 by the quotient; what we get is -0.0012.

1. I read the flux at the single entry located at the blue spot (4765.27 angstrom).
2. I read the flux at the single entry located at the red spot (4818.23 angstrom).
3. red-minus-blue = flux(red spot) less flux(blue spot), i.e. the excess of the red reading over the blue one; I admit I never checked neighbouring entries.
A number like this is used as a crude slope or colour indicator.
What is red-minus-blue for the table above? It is 0.2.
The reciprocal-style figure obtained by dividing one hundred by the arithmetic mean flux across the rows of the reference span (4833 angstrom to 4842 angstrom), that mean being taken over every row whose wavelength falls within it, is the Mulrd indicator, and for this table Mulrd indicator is 6.63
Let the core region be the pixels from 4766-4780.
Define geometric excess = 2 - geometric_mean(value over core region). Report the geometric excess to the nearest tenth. -13.4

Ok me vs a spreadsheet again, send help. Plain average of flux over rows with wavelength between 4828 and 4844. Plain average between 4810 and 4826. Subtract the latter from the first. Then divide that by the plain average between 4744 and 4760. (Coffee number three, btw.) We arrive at 0.009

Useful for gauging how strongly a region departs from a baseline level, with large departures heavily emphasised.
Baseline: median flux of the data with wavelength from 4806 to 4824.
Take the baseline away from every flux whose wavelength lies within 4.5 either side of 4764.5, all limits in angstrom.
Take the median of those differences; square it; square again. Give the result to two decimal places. 0.10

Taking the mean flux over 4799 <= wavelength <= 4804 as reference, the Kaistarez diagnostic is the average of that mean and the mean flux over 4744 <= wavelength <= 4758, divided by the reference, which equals 0.98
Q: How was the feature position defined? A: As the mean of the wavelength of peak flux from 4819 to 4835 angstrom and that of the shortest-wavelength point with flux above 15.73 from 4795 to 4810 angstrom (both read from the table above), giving 4816.0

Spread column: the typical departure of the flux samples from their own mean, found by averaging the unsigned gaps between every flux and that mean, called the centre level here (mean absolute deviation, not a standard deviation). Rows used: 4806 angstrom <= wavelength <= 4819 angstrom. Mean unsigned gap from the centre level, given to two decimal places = 0.20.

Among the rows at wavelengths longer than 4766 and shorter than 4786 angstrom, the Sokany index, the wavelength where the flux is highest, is 4778.46 angstrom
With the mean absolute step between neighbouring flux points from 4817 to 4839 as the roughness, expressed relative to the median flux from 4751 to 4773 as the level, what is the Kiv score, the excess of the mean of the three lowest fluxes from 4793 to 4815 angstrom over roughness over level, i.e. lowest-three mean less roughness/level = 15.0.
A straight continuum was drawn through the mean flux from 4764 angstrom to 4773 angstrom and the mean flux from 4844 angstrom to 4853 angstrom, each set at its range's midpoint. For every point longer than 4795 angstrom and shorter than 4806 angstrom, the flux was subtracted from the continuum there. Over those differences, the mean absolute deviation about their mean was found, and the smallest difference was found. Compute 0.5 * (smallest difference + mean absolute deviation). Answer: -0.25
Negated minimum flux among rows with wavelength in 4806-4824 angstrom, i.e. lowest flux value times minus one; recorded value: -14.5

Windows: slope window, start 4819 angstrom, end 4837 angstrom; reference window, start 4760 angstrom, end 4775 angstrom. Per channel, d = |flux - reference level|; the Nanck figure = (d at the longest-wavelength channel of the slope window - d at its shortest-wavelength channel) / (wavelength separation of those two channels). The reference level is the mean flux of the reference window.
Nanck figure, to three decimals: -0.030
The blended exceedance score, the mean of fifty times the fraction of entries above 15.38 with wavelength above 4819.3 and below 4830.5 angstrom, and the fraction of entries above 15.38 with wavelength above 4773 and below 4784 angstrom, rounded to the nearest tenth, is 10.5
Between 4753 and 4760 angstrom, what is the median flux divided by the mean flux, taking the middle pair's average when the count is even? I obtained 1.01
